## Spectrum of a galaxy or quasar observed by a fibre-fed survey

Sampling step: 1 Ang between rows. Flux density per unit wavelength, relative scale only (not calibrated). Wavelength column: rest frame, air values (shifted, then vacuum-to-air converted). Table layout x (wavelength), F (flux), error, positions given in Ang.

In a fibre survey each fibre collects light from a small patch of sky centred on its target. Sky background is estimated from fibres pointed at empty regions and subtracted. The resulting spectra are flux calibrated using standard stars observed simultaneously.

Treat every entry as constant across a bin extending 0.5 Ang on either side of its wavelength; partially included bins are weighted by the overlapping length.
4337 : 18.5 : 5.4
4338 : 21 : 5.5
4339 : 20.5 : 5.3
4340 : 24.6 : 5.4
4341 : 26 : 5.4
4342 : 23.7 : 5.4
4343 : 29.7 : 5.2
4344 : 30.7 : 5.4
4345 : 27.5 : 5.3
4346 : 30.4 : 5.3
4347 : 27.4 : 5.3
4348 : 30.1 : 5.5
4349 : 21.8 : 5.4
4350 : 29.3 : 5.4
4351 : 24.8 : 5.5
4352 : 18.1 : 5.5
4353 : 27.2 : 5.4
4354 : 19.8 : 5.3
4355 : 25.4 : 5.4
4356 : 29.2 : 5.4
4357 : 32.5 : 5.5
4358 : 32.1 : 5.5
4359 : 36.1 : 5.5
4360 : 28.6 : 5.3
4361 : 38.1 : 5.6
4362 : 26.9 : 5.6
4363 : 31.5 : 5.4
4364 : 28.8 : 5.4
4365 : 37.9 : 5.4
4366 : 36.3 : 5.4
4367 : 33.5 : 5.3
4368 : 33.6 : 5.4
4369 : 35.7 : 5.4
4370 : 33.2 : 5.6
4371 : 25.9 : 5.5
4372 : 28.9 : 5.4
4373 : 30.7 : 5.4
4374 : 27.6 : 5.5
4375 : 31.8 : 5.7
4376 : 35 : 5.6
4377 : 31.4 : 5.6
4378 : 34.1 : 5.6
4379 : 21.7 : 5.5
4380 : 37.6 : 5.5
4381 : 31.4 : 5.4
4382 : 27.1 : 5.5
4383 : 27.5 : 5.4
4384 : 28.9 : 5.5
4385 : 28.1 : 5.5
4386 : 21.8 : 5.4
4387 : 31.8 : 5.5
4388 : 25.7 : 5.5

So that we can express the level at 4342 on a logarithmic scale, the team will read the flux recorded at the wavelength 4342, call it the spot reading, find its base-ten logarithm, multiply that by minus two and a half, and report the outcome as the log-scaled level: -3.44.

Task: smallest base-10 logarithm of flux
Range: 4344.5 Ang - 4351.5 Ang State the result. 1.34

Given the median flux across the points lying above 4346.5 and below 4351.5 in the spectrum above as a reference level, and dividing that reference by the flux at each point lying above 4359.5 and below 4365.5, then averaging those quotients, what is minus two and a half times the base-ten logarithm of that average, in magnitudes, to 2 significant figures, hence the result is 0.15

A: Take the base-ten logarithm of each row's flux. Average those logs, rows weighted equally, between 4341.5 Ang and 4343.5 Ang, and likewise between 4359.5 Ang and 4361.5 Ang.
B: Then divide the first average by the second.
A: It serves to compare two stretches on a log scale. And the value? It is 0.94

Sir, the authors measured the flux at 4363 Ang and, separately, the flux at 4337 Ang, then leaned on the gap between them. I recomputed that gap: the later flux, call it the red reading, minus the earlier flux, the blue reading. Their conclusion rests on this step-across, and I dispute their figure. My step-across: 13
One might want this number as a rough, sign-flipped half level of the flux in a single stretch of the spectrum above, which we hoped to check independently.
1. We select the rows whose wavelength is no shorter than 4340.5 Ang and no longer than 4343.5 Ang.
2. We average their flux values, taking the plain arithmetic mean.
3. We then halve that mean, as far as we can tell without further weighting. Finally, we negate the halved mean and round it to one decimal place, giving -13.2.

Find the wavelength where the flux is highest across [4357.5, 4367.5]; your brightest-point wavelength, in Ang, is 4361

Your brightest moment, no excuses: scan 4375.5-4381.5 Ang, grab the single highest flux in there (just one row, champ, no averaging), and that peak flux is 37.6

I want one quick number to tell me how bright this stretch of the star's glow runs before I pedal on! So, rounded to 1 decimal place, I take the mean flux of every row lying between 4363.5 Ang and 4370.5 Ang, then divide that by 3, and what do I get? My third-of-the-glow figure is 11.4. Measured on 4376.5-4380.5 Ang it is 10.4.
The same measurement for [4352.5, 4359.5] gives 9.6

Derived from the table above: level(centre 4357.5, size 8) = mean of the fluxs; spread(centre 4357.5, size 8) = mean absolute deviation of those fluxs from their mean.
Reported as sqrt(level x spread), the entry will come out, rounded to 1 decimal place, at 11.6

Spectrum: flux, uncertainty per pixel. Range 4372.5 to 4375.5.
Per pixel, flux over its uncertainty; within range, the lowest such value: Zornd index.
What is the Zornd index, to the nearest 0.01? 5.02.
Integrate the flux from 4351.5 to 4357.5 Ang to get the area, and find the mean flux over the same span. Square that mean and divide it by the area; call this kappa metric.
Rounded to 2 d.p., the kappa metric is 4.23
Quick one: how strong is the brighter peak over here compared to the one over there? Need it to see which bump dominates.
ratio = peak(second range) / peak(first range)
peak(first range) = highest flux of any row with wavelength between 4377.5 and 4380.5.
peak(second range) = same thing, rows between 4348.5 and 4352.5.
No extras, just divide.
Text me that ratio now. 0.78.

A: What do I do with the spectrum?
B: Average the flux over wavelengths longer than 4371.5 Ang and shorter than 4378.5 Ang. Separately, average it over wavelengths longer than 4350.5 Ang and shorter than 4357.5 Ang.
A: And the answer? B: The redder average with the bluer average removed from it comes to 6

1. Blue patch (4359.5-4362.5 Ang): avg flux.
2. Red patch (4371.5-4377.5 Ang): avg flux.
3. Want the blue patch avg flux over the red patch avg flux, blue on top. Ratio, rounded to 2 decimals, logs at 1.01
